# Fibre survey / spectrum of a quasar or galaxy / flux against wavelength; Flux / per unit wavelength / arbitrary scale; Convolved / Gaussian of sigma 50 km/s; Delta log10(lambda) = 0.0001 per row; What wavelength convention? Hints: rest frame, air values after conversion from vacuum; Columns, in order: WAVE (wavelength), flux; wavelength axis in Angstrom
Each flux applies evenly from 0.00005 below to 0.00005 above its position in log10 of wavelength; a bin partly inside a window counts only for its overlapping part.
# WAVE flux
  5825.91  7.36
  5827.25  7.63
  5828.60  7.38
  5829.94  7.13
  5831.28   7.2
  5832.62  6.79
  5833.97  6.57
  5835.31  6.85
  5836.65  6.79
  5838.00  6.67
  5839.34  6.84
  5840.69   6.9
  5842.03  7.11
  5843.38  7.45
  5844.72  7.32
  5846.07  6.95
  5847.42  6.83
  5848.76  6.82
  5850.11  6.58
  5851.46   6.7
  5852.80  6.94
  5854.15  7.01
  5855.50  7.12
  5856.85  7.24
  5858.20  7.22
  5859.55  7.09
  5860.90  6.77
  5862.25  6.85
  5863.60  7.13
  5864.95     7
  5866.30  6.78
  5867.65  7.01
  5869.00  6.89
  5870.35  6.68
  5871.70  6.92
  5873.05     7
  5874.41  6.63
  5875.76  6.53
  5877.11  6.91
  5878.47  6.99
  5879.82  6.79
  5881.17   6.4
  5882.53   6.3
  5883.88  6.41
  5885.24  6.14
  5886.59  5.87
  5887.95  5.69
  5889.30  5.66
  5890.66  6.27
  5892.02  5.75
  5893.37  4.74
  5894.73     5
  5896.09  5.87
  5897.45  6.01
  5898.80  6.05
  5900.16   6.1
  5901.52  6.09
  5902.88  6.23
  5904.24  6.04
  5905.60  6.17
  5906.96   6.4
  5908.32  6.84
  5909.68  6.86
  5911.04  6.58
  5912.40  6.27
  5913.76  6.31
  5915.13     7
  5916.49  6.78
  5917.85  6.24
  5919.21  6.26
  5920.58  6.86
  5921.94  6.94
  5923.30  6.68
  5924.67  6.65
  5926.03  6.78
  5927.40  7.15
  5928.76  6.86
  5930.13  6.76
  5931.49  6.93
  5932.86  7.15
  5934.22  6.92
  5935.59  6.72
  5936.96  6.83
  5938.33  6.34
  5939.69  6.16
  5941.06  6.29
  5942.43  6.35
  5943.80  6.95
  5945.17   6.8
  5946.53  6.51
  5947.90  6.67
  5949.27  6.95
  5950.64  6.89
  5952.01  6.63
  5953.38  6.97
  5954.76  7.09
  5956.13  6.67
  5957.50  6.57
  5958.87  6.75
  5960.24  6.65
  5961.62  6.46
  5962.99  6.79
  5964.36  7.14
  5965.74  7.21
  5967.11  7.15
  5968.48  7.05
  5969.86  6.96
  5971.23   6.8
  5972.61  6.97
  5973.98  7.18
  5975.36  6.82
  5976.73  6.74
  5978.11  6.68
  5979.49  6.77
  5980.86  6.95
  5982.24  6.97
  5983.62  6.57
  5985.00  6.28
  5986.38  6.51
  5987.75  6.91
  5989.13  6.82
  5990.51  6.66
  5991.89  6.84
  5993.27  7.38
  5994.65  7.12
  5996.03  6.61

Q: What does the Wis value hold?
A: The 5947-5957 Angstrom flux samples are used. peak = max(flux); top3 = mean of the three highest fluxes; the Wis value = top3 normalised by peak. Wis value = 0.988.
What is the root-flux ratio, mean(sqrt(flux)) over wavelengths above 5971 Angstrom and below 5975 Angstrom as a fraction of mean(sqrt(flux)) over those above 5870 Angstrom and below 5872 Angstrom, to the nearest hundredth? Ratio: 1.01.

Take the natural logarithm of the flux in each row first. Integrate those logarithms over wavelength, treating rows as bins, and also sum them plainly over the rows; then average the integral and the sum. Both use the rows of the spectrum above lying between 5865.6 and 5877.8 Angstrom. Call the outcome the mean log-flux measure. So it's 20.3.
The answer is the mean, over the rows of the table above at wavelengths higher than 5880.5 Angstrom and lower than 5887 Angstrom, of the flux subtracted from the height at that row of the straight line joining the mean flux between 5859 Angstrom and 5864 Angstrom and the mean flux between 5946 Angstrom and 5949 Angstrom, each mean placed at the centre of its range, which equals 0.6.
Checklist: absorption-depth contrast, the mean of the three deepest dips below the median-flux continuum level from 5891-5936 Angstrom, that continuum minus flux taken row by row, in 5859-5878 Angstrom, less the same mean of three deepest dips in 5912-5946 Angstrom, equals -0.4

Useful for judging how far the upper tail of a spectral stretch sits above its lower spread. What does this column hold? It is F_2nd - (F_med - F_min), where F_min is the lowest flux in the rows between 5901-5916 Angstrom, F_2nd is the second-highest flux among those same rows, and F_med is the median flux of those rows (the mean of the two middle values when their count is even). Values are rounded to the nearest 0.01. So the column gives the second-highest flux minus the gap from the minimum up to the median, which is 6.59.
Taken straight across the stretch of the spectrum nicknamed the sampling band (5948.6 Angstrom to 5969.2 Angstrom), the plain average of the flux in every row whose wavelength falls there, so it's 6.86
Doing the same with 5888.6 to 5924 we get 6.23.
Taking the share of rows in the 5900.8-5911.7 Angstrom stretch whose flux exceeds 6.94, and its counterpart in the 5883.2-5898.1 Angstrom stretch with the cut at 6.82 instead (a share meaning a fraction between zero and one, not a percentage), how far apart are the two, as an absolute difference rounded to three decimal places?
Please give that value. 0.000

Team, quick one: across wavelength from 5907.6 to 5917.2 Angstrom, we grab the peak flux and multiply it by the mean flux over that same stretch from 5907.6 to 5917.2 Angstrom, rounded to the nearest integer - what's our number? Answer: 47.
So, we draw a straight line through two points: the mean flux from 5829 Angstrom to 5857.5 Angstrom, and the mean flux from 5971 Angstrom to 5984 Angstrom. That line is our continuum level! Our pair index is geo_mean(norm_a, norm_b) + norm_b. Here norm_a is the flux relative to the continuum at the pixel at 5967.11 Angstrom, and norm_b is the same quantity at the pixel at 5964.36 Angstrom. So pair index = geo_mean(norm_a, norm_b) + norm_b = 2.08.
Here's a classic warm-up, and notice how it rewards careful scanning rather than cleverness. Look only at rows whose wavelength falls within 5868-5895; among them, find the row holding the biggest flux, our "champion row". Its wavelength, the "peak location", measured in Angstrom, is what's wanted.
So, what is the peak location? 5873.05 Angstrom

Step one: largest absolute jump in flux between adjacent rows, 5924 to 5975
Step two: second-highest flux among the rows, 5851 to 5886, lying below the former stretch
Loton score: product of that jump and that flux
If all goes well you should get 4.3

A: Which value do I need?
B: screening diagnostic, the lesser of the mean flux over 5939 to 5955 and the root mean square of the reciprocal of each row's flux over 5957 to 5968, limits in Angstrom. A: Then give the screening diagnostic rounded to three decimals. 0.147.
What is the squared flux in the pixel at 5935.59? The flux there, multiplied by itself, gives 45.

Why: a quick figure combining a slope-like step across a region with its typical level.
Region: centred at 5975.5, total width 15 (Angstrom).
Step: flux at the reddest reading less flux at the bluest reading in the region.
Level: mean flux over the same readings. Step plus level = 6.8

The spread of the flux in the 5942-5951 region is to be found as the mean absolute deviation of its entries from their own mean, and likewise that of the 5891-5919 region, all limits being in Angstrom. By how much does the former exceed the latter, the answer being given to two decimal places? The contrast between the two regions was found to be -0.20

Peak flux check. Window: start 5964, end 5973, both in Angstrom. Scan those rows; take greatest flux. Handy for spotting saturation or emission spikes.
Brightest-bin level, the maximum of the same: 7.21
